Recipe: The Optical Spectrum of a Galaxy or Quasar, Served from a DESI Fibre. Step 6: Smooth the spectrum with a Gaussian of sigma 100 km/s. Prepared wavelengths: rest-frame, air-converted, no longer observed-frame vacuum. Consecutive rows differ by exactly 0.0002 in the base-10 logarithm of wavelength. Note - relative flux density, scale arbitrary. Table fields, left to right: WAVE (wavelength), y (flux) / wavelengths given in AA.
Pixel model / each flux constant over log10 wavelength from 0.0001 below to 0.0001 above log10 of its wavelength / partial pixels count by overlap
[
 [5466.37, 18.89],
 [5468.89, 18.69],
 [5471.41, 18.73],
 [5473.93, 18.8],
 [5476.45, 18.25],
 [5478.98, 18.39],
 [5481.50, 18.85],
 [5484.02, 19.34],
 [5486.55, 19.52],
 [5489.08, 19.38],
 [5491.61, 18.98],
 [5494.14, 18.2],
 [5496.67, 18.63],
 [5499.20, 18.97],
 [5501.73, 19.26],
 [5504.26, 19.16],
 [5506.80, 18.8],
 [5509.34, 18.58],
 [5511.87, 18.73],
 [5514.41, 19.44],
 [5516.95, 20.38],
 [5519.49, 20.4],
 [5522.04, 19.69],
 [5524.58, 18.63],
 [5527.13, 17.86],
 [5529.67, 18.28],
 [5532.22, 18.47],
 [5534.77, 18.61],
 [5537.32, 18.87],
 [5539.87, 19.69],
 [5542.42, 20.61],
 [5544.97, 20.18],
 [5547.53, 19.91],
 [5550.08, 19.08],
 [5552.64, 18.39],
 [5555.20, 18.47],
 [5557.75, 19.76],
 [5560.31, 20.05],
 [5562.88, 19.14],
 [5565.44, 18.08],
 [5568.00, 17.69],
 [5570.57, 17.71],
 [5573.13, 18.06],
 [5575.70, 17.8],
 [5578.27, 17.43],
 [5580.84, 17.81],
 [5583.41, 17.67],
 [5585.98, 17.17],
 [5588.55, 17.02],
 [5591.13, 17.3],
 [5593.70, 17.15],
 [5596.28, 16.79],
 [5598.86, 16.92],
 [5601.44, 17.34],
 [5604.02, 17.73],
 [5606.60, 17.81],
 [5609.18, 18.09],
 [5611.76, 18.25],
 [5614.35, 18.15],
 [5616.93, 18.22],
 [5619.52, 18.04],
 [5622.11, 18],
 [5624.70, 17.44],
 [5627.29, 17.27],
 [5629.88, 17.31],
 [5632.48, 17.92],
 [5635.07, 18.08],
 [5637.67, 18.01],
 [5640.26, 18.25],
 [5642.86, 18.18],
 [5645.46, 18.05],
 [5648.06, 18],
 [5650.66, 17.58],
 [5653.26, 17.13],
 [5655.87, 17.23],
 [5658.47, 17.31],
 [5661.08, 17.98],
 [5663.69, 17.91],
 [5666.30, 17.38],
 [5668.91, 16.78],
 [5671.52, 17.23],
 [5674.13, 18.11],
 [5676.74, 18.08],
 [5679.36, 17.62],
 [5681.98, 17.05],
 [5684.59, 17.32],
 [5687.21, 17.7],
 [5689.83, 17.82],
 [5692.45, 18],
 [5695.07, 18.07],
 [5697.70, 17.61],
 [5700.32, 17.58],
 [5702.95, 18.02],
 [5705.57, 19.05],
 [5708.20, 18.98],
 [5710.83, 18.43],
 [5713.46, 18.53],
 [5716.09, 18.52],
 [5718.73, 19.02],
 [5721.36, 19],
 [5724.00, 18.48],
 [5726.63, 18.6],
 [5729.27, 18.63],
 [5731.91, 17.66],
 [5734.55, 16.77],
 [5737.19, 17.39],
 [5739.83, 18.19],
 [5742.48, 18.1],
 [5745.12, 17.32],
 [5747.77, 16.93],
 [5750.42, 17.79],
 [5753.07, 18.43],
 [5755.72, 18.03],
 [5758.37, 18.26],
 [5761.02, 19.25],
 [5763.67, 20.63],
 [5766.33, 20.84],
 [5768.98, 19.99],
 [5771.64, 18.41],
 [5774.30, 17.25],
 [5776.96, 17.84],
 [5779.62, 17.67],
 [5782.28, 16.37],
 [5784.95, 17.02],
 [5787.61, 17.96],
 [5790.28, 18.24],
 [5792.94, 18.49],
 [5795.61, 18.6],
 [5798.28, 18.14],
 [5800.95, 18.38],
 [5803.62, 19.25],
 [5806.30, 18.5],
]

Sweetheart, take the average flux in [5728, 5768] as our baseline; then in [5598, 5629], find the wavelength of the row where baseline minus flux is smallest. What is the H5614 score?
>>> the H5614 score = 5611.76 AA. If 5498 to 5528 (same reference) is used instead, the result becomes 5519.49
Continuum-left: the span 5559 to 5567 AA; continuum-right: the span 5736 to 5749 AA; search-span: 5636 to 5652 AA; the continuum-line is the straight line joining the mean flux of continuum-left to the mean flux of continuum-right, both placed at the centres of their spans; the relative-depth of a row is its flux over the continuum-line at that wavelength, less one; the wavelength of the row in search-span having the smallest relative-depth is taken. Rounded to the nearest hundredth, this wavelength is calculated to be 5650.66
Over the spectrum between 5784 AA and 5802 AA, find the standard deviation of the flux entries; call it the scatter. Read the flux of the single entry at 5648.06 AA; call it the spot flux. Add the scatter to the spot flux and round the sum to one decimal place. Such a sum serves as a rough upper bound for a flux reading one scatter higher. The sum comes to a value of 18.5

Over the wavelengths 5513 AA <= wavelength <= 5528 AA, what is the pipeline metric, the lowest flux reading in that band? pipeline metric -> 17.86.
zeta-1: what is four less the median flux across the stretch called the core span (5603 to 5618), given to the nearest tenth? -14.1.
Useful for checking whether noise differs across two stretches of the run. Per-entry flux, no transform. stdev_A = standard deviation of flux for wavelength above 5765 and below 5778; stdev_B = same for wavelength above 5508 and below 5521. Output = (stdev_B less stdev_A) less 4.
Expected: -4.6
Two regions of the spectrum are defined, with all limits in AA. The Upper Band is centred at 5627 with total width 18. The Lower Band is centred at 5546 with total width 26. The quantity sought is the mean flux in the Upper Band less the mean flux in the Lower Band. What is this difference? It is -1.6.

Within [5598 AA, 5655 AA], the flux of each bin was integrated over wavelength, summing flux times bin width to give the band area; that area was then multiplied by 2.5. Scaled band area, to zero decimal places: 2538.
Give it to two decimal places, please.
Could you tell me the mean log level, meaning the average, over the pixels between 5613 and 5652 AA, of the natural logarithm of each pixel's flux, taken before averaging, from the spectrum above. 2.88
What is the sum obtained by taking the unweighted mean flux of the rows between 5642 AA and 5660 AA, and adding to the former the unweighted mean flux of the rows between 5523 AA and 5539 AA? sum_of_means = 36.1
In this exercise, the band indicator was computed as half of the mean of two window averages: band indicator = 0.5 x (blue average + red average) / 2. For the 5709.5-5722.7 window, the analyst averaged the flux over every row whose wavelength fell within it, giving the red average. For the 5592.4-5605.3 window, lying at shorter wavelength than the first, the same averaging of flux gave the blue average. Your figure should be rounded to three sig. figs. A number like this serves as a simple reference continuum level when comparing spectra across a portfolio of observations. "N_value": 8.97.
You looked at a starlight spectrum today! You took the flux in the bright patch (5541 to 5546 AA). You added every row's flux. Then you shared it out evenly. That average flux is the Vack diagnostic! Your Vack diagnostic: 20.4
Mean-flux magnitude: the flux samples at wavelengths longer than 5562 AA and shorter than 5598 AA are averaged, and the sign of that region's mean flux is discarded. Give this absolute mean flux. 17.6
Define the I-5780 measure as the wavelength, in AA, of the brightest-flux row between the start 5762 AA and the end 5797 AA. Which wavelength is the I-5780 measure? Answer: 5766.33 AA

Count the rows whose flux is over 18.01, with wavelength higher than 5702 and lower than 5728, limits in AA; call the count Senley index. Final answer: 10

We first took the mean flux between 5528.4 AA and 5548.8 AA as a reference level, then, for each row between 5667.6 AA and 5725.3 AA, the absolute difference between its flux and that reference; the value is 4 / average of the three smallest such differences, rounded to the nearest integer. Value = 13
